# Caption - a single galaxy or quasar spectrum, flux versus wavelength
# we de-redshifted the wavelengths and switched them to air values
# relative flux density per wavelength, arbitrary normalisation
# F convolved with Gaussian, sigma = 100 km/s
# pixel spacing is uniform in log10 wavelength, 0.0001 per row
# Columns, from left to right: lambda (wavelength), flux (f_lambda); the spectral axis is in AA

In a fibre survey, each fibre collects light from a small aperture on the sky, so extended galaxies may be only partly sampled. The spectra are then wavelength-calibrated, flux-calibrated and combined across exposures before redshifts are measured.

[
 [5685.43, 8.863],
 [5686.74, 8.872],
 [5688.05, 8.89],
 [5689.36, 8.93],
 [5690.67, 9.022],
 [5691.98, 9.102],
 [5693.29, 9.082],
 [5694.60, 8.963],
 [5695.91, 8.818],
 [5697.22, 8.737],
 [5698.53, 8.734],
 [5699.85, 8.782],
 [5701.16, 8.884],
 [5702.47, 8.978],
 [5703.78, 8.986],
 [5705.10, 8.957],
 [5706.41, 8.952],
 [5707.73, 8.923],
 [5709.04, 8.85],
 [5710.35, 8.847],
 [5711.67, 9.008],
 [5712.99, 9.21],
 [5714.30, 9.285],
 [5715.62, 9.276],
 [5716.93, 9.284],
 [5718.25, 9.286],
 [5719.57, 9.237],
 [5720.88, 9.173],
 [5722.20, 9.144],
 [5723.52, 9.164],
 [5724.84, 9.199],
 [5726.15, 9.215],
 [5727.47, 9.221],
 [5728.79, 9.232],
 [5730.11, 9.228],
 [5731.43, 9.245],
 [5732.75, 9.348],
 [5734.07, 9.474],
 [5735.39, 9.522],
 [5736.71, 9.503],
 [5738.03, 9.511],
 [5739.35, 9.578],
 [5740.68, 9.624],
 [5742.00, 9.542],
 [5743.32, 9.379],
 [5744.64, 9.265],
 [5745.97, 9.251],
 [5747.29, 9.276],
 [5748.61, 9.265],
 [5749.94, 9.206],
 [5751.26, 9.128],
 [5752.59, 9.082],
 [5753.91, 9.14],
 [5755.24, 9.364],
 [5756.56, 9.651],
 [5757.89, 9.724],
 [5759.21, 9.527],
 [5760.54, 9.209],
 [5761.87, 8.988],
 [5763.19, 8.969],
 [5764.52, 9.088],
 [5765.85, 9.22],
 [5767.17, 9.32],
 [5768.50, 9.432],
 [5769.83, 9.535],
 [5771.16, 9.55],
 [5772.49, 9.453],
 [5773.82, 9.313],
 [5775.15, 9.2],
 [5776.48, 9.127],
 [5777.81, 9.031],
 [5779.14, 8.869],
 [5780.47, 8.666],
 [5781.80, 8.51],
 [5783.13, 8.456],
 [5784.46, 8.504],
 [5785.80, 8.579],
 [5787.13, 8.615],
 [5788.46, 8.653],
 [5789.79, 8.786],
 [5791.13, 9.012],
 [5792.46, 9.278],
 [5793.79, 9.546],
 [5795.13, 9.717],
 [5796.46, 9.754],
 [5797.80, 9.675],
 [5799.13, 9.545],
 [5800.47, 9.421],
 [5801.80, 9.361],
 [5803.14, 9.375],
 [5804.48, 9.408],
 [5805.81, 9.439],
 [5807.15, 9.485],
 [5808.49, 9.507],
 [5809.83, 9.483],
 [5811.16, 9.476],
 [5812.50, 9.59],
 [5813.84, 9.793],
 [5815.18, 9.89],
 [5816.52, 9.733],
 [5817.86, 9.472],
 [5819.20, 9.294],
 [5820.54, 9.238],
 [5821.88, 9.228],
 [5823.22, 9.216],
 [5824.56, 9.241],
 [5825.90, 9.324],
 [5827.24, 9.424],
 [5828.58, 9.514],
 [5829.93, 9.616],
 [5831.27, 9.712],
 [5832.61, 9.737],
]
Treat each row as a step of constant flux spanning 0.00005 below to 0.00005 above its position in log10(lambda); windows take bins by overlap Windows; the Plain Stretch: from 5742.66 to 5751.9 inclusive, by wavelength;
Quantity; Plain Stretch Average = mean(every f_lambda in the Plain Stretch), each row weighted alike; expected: 9.25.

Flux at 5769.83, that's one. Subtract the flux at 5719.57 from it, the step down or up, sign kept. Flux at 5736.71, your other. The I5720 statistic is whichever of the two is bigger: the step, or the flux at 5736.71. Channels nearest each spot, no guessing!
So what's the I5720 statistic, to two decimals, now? 9.50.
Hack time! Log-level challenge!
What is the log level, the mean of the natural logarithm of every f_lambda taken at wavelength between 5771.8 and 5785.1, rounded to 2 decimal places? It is 2.19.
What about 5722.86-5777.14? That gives 2.23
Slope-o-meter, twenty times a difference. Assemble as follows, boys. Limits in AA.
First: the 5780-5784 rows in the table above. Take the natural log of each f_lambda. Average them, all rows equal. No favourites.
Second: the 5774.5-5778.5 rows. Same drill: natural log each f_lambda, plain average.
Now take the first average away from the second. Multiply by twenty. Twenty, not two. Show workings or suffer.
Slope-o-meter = 1.3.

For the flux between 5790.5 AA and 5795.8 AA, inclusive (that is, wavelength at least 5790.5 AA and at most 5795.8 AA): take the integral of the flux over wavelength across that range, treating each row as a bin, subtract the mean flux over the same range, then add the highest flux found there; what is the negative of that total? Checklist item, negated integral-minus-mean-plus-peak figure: -50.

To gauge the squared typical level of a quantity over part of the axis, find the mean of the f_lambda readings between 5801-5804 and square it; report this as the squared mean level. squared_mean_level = 88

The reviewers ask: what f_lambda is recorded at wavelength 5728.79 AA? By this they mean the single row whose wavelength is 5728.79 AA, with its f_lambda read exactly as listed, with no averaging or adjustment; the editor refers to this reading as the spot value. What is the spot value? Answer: 9.232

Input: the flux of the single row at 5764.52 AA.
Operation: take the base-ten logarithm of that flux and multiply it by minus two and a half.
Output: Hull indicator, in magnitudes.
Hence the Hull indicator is -2.396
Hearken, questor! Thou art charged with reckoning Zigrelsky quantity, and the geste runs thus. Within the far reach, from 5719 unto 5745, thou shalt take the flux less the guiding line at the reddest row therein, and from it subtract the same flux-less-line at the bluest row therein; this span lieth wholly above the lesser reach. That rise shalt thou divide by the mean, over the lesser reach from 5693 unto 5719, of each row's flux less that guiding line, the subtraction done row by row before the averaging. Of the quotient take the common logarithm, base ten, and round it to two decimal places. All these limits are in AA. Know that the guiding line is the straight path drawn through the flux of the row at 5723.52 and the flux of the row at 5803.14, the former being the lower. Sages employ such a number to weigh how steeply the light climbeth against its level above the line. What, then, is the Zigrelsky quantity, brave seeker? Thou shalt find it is -0.51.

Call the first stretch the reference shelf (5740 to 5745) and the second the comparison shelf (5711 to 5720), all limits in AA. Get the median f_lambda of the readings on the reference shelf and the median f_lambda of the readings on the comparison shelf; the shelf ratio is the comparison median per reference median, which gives 0.98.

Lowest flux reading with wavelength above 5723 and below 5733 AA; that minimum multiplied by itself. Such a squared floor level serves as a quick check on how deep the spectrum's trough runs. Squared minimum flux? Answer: 84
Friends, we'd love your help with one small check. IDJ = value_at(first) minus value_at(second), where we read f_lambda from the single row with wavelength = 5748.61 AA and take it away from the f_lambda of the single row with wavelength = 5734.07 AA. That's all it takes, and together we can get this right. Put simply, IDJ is 0.21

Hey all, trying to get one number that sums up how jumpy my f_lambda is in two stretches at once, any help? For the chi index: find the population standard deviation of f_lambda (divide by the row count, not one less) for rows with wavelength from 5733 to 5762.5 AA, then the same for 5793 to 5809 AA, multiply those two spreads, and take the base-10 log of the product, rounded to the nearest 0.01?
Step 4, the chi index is -1.59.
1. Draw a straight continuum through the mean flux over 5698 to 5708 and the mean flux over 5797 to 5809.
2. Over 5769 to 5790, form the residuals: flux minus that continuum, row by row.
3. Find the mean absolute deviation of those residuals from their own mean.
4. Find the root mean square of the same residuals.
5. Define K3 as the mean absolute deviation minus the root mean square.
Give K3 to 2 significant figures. -0.21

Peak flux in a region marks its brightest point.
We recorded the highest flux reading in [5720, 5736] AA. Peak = 9.522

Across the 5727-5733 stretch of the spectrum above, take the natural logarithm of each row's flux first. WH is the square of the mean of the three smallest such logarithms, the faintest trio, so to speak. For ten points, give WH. 4.94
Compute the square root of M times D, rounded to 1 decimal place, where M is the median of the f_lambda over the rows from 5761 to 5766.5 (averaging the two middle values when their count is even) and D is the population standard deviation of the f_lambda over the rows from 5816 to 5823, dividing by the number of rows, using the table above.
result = 1.3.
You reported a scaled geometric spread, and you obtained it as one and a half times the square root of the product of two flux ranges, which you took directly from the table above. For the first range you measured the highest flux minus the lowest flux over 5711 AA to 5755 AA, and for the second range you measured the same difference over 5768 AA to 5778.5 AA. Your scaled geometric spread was 0.85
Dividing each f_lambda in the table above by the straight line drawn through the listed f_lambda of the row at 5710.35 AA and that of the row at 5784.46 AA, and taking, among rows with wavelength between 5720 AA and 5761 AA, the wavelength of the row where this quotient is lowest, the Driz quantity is 5722.20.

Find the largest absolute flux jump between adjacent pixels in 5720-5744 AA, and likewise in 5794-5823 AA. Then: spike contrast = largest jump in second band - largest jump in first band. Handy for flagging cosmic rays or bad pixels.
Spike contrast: 0.10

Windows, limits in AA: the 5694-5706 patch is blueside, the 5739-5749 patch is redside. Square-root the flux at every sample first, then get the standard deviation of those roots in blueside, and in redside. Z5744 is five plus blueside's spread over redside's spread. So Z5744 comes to 5.7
